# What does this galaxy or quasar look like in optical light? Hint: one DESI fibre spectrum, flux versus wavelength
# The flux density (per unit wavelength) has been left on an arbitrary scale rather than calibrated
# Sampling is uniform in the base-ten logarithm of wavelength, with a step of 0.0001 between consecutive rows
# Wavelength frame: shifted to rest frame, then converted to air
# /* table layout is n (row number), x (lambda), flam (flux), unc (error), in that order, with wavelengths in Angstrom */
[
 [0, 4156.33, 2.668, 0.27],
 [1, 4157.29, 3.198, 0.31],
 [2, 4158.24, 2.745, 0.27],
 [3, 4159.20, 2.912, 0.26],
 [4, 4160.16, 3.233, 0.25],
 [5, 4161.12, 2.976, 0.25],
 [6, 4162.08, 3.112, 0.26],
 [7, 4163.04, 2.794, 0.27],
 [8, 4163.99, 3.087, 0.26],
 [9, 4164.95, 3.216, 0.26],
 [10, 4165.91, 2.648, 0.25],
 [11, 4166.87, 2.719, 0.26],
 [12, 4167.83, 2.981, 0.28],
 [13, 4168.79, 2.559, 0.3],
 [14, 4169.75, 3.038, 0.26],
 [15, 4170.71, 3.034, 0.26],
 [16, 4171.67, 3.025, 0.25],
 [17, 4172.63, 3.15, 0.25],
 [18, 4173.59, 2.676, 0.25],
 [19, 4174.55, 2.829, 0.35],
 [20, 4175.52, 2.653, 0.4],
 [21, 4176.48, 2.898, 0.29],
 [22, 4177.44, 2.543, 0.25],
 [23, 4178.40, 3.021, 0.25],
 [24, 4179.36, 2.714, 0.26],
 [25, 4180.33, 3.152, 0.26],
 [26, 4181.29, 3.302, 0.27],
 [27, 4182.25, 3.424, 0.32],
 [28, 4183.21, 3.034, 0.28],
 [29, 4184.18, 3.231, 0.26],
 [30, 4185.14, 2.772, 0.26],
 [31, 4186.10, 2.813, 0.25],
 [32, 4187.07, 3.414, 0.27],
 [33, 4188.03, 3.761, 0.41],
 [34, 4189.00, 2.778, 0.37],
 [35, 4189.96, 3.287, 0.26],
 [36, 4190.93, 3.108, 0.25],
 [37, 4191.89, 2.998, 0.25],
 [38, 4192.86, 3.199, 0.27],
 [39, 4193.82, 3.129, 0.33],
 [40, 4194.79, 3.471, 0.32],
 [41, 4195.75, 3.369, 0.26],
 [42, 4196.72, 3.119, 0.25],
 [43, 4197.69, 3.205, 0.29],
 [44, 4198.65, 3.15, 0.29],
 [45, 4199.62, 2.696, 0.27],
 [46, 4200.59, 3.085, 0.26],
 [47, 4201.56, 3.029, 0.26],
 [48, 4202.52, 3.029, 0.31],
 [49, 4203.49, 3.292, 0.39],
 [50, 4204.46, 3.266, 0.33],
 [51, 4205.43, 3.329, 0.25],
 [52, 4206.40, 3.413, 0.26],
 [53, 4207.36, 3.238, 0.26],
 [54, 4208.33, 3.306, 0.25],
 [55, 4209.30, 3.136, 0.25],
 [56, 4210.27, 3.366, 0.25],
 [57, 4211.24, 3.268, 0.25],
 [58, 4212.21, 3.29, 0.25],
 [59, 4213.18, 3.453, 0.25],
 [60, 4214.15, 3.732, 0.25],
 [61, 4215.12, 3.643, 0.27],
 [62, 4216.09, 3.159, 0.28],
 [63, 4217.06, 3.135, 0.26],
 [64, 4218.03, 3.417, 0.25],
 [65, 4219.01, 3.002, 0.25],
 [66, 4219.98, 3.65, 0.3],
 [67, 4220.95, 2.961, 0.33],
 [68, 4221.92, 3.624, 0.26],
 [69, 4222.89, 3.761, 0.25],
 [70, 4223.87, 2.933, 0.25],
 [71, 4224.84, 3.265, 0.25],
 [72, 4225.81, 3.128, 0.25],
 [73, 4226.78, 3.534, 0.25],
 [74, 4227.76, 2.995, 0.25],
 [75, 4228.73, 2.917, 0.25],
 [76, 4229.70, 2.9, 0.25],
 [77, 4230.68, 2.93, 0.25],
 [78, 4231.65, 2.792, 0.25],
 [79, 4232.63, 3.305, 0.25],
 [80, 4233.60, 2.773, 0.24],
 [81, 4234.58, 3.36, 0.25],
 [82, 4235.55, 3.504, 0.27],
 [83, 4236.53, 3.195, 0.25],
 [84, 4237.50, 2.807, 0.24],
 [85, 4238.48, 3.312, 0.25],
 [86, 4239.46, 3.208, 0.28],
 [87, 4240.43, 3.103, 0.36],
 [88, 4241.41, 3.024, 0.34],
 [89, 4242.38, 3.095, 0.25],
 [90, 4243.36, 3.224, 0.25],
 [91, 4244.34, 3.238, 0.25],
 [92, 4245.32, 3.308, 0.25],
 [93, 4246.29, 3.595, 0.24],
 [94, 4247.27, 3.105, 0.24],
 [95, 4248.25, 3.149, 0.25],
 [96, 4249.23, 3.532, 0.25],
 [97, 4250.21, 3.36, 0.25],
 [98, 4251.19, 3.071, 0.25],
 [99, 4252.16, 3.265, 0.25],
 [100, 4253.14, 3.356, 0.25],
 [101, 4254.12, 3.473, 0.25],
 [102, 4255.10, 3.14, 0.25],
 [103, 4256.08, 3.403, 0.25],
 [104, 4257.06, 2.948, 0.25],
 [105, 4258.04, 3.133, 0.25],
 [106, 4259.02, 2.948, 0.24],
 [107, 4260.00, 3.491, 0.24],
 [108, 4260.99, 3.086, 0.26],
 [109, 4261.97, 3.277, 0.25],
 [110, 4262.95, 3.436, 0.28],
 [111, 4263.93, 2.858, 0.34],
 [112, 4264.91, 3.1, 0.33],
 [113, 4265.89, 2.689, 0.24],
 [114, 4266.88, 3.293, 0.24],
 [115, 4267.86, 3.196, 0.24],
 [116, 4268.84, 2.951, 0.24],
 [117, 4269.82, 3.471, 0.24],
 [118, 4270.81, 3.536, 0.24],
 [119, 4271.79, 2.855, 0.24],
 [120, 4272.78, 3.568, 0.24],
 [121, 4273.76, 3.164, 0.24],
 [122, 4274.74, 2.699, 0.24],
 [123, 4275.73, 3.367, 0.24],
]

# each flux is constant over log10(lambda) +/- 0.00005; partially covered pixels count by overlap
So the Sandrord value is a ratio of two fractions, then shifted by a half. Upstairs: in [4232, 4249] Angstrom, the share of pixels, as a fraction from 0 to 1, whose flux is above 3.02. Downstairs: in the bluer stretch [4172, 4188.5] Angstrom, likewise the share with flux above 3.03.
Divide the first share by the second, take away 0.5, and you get 1.4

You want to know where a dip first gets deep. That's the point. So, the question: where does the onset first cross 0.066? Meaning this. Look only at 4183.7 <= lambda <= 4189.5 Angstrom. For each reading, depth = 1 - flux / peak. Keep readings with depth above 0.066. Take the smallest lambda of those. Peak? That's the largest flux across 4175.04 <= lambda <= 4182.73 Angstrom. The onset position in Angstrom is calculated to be 4185.14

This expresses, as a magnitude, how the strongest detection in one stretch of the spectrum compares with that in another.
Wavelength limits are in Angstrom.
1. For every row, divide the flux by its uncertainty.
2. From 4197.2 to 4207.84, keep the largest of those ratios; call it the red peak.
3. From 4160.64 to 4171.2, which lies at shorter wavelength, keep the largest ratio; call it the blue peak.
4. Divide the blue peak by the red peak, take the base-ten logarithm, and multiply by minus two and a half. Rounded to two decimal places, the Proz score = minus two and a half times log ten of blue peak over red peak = 0.08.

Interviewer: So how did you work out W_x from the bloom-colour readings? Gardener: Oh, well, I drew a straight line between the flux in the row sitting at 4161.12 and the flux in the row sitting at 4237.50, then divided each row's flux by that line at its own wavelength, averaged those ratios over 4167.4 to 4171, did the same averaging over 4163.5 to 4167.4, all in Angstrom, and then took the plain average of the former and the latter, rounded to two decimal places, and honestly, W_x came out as 0.98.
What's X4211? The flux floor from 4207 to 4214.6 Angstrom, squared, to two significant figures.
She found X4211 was 9.8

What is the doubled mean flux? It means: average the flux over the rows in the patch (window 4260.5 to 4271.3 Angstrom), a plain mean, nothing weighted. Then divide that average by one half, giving 6.3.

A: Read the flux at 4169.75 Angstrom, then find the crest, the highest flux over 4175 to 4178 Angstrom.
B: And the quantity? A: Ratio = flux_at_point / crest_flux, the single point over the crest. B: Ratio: 1.05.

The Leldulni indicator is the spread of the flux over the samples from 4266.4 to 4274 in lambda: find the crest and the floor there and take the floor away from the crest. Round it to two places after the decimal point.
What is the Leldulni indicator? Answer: 0.71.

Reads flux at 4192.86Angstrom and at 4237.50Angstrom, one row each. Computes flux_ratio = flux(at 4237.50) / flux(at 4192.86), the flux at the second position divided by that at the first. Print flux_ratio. 0.88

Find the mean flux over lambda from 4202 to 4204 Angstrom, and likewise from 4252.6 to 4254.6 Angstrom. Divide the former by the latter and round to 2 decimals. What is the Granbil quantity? 0.93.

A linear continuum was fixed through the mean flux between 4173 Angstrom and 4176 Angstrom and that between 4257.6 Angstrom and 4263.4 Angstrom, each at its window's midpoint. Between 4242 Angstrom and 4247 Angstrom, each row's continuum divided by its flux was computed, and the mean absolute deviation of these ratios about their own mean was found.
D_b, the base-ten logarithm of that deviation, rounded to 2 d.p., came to -1.47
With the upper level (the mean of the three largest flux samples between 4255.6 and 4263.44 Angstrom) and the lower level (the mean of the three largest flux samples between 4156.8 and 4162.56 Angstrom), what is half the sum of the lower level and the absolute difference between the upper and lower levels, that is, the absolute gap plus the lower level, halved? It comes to 1.72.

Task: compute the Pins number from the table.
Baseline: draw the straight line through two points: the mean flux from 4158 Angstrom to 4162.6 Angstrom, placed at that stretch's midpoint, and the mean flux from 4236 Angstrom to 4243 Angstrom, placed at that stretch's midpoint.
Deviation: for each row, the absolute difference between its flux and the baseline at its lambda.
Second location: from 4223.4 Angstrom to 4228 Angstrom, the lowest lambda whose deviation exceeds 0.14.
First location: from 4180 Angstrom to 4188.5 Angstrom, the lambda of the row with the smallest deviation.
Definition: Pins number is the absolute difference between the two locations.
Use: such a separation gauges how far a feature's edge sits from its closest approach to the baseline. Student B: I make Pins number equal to 40.7 Angstrom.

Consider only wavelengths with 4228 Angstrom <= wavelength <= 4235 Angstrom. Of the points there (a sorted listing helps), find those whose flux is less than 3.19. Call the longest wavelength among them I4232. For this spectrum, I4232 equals 4233.60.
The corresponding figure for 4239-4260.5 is 4259.02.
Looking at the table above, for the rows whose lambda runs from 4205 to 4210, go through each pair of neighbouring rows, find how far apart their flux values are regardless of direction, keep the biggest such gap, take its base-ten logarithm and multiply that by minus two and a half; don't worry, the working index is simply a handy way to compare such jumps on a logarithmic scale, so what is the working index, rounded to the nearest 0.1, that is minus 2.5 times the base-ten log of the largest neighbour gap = 1.9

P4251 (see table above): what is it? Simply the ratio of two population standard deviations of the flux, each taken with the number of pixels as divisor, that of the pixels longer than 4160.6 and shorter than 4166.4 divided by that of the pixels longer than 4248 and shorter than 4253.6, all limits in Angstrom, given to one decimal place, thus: 1.3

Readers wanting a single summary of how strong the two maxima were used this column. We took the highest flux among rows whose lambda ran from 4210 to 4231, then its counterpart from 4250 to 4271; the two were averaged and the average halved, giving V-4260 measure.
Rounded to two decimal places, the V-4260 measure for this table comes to 1.82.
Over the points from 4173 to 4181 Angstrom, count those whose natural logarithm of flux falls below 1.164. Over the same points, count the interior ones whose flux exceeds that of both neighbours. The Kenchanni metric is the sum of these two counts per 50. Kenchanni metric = 0.22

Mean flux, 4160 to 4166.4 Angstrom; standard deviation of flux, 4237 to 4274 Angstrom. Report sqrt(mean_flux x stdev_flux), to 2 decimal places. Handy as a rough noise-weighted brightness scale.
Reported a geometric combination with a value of 0.82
